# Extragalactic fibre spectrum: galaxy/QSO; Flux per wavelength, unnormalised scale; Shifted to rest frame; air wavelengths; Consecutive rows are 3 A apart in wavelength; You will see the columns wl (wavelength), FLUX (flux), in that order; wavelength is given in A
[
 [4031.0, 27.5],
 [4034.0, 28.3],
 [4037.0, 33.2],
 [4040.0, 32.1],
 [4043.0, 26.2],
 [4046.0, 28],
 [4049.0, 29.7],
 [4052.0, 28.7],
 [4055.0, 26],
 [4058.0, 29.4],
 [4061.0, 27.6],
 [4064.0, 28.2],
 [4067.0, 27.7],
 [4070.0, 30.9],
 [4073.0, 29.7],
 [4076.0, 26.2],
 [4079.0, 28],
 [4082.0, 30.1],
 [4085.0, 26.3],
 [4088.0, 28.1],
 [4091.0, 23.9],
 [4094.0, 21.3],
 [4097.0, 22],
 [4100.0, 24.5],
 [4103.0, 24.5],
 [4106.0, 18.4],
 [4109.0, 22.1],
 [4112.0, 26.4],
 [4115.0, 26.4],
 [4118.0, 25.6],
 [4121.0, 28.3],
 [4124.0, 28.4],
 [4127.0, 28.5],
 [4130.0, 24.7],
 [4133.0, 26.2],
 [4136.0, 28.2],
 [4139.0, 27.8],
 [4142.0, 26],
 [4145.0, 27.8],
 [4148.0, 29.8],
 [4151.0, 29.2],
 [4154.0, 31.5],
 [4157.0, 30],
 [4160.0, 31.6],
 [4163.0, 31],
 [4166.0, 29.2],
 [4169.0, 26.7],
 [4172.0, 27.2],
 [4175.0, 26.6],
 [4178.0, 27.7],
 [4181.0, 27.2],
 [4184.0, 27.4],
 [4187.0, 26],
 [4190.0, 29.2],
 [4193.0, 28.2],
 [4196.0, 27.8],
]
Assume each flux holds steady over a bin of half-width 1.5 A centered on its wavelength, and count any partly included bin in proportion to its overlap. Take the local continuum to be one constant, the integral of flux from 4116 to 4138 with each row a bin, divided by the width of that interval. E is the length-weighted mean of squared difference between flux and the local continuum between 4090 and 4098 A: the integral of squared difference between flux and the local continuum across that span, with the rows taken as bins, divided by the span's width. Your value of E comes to 24.2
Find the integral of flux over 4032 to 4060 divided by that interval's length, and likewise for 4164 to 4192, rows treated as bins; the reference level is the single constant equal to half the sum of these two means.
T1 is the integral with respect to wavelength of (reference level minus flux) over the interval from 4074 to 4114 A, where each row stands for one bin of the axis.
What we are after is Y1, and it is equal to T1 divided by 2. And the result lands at 69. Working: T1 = 138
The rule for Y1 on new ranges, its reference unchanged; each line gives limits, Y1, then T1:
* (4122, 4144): 12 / 25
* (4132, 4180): -6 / -13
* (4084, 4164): 68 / 135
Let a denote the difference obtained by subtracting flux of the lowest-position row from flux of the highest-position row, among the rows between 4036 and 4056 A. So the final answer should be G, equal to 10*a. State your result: -72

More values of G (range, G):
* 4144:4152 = 14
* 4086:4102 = -36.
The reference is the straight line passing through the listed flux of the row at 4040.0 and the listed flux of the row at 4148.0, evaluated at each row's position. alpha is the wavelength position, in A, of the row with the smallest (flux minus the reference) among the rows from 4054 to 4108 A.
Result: 4106.0 A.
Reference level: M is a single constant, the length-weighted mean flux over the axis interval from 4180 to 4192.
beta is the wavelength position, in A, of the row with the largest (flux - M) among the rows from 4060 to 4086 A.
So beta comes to 4070.0 A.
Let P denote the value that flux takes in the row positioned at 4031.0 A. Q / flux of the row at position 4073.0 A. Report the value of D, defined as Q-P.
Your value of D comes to 2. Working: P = 27.5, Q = 29.7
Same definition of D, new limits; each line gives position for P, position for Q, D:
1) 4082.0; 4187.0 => -4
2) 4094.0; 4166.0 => 8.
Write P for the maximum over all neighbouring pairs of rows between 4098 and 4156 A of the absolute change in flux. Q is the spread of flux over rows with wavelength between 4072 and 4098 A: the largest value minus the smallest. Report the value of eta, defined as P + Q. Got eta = 14.9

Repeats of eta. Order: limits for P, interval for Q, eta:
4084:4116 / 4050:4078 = 11.0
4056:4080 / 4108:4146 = 9.9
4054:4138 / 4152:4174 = 11.0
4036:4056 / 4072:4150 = 17.6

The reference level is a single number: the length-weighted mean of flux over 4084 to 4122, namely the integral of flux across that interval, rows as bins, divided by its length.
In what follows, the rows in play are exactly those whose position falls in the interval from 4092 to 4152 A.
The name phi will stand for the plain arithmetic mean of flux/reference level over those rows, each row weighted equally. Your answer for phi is 1.06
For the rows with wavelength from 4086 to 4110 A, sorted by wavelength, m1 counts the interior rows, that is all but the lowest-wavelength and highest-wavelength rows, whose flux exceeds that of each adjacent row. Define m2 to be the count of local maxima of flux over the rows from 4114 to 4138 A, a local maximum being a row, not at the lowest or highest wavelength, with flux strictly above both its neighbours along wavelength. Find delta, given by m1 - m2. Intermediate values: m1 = 0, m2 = 1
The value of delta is -1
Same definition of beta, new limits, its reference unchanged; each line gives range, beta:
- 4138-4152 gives 4148.0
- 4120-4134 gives 4127.0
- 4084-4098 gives 4088.0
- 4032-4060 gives 4037.0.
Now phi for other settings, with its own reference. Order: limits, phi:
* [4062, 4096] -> 1.12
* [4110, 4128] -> 1.12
